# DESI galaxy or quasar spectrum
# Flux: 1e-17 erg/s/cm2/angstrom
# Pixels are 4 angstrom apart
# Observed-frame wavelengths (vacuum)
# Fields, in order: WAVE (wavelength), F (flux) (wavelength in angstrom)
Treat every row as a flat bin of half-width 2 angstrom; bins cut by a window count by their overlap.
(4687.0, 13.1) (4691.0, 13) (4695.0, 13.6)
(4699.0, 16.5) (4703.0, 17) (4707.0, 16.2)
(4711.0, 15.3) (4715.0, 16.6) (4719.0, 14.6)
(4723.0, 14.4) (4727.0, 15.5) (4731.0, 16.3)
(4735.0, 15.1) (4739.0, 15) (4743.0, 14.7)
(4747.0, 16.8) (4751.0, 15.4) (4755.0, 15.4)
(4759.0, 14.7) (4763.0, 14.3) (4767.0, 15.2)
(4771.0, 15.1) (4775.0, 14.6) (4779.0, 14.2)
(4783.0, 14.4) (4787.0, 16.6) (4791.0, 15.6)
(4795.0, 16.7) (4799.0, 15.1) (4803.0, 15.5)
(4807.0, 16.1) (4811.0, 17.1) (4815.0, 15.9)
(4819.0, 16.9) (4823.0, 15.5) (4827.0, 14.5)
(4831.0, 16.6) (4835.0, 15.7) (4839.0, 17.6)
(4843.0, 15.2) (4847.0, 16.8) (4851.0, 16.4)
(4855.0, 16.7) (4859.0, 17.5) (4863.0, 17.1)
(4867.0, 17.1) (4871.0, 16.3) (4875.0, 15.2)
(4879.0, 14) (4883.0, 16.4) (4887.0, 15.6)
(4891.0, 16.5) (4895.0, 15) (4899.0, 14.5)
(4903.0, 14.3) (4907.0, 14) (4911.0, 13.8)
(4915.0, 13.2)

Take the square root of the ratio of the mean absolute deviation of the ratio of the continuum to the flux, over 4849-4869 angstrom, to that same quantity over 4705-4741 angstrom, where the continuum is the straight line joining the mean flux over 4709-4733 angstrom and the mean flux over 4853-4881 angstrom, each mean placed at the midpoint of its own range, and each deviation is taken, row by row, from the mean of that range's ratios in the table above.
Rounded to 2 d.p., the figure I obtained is 0.64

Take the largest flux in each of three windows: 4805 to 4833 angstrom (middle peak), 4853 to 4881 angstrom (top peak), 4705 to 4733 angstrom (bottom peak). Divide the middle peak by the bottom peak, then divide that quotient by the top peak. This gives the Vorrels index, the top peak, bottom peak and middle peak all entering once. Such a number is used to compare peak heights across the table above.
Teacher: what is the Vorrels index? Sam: 0.0589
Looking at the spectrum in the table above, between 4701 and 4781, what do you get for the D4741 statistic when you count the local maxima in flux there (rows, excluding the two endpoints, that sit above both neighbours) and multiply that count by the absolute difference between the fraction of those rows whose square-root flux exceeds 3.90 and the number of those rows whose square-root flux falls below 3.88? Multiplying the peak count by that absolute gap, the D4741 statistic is 30.2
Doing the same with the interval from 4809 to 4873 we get 0.6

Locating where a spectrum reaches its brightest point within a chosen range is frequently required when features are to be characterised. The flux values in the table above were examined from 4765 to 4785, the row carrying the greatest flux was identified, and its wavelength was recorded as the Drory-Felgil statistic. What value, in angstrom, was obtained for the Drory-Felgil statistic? 4767.0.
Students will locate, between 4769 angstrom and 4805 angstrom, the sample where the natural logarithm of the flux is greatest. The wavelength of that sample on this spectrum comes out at 4795.0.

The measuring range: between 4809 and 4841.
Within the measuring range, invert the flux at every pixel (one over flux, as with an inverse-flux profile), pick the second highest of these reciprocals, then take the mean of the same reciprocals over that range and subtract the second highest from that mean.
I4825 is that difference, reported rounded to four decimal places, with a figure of -0.0027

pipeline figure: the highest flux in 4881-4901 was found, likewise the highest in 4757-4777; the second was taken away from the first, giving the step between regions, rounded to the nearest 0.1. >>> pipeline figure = 1.3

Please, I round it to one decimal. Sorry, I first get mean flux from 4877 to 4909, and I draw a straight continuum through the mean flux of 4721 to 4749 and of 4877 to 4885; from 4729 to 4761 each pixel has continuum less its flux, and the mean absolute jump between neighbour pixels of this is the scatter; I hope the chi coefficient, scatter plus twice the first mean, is 30.9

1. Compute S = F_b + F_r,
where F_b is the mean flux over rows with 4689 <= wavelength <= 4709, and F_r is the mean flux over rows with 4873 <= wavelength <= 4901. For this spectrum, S 30.6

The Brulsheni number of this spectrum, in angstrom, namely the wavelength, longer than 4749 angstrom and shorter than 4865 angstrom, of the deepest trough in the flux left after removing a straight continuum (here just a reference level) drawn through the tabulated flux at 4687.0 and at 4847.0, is 4827.0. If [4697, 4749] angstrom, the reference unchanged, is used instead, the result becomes 4743.0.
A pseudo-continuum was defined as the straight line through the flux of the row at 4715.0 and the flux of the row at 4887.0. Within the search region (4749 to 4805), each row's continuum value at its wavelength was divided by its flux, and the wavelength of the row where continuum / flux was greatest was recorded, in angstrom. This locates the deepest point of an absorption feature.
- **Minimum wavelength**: 4779.0 angstrom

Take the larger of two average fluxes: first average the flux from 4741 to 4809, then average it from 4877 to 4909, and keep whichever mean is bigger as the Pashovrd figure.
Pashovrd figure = 15.3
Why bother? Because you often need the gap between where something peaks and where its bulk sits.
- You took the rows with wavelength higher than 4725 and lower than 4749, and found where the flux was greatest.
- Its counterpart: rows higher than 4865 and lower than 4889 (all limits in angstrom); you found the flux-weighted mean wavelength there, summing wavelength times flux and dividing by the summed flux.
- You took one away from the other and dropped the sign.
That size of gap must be 129.8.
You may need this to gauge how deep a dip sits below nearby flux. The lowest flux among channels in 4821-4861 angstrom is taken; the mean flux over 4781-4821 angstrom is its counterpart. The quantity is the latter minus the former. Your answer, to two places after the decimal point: 1.49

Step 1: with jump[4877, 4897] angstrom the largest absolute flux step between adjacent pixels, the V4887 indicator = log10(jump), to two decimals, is 0.38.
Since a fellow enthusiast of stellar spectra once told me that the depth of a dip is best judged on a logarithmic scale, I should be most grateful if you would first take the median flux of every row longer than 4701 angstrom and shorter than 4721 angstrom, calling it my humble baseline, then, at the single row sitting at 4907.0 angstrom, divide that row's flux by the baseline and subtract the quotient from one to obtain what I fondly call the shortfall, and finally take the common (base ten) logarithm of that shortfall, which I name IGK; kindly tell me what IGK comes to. -0.87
